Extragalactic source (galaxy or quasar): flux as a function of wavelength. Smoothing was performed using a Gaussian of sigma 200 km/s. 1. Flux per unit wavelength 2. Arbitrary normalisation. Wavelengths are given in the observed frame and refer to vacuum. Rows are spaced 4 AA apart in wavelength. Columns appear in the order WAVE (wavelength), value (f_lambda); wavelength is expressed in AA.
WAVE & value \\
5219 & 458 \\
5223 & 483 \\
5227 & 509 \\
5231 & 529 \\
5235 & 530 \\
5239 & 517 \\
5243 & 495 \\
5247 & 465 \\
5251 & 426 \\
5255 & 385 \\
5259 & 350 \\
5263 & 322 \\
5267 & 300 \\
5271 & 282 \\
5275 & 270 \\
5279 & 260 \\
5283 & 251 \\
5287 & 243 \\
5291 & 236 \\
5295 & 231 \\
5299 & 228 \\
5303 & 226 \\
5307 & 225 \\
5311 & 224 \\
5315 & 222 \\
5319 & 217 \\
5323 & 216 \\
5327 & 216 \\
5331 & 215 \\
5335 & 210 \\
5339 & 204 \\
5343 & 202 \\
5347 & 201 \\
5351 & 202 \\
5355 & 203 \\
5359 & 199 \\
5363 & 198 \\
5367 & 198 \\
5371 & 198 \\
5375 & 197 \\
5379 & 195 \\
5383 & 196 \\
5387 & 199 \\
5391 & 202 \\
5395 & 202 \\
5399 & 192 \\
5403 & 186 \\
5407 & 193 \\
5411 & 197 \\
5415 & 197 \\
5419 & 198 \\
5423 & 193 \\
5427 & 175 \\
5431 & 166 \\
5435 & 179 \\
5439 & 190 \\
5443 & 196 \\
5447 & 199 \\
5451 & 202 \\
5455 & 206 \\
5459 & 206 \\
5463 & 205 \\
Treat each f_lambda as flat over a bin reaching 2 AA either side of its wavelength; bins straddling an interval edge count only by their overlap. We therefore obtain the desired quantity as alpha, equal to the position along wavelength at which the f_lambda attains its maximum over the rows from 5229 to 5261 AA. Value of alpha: 5235 AA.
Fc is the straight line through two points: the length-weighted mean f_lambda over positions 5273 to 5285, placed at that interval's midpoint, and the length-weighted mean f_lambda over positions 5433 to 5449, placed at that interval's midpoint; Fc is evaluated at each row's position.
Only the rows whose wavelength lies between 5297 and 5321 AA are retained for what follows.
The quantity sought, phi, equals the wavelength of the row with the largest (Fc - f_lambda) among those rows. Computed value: 5319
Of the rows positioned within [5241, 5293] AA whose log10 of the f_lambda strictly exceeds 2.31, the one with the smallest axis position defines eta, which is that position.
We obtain 5243 AA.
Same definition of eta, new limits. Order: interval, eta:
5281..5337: 5283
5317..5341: 5319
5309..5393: 5311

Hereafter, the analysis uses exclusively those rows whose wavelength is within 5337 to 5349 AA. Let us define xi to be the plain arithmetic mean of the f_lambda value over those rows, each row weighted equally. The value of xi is 202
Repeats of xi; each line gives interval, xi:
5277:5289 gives 251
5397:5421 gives 194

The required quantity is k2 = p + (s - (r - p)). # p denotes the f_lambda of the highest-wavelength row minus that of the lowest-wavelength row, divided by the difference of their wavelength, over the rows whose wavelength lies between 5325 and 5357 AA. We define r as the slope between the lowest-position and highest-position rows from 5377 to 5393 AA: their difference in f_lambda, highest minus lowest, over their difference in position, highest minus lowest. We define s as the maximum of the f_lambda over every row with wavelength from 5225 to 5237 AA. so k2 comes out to 528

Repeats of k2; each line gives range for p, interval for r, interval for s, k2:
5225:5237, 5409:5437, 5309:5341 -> 230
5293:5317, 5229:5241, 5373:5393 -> 203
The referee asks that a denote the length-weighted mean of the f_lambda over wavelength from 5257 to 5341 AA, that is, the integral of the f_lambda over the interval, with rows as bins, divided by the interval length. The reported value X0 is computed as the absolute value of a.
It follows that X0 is 245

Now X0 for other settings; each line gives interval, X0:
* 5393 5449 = 190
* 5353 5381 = 198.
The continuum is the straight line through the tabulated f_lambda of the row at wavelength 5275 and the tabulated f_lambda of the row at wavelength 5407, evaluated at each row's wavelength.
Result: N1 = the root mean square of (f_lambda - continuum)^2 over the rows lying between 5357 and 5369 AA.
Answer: 420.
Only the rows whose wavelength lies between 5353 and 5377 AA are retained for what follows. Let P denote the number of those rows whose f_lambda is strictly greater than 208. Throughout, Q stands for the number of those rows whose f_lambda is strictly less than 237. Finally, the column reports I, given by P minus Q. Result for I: -6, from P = 0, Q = 6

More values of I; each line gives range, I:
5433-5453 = -5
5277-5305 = 3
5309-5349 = -3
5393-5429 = -9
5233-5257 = 6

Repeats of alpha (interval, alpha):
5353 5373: 5355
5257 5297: 5259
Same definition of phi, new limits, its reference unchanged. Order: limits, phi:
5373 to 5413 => 5379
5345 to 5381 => 5347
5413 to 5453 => 5431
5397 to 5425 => 5403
